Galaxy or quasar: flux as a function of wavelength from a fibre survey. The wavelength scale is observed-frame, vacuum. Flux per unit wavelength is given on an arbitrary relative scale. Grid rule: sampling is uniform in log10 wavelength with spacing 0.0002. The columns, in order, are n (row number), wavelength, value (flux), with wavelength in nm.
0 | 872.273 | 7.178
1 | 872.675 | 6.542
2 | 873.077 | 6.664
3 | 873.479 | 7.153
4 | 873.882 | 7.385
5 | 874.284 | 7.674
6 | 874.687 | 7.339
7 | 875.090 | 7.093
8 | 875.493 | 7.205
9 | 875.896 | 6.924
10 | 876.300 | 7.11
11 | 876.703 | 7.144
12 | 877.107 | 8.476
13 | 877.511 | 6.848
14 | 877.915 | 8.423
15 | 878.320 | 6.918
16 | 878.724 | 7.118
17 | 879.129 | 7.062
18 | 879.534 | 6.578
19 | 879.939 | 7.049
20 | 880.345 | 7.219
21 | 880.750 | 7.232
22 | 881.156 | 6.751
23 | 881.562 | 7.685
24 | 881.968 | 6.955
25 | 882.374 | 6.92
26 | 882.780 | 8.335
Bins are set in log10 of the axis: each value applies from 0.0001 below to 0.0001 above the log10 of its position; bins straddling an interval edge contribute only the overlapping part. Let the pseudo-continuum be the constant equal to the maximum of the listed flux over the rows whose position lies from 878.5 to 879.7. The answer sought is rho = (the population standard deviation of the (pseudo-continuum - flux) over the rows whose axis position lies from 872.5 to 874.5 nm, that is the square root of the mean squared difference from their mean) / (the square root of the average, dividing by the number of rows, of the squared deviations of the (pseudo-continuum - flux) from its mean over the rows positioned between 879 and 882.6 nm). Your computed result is 1.4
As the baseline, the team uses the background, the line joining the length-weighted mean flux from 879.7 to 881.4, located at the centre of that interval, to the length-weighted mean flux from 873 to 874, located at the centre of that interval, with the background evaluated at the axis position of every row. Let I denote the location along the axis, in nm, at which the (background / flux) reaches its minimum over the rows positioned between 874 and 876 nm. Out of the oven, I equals 874.284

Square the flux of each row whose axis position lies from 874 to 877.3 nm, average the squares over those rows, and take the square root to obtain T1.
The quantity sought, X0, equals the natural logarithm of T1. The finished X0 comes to 2.00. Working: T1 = 7.4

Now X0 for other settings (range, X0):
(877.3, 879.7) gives 1.97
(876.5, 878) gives 2.05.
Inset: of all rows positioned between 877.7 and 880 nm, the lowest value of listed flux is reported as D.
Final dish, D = 6.578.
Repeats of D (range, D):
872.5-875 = 6.542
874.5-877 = 6.924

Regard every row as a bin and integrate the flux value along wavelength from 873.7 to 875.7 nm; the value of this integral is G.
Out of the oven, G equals 15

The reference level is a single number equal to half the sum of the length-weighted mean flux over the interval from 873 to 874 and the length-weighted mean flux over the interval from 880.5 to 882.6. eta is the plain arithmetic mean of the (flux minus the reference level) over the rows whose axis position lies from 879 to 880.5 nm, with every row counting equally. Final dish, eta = -0.1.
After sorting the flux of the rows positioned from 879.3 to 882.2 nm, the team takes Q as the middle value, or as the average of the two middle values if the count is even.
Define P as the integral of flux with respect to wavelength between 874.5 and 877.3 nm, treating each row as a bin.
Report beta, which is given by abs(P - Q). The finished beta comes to 13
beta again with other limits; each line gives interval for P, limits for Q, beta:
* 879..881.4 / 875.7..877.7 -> 10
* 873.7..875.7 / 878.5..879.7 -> 8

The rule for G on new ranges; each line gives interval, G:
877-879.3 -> 17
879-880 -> 7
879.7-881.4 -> 12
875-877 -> 14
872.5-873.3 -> 5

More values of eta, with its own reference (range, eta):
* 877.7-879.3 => 0.3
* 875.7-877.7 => 0.2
